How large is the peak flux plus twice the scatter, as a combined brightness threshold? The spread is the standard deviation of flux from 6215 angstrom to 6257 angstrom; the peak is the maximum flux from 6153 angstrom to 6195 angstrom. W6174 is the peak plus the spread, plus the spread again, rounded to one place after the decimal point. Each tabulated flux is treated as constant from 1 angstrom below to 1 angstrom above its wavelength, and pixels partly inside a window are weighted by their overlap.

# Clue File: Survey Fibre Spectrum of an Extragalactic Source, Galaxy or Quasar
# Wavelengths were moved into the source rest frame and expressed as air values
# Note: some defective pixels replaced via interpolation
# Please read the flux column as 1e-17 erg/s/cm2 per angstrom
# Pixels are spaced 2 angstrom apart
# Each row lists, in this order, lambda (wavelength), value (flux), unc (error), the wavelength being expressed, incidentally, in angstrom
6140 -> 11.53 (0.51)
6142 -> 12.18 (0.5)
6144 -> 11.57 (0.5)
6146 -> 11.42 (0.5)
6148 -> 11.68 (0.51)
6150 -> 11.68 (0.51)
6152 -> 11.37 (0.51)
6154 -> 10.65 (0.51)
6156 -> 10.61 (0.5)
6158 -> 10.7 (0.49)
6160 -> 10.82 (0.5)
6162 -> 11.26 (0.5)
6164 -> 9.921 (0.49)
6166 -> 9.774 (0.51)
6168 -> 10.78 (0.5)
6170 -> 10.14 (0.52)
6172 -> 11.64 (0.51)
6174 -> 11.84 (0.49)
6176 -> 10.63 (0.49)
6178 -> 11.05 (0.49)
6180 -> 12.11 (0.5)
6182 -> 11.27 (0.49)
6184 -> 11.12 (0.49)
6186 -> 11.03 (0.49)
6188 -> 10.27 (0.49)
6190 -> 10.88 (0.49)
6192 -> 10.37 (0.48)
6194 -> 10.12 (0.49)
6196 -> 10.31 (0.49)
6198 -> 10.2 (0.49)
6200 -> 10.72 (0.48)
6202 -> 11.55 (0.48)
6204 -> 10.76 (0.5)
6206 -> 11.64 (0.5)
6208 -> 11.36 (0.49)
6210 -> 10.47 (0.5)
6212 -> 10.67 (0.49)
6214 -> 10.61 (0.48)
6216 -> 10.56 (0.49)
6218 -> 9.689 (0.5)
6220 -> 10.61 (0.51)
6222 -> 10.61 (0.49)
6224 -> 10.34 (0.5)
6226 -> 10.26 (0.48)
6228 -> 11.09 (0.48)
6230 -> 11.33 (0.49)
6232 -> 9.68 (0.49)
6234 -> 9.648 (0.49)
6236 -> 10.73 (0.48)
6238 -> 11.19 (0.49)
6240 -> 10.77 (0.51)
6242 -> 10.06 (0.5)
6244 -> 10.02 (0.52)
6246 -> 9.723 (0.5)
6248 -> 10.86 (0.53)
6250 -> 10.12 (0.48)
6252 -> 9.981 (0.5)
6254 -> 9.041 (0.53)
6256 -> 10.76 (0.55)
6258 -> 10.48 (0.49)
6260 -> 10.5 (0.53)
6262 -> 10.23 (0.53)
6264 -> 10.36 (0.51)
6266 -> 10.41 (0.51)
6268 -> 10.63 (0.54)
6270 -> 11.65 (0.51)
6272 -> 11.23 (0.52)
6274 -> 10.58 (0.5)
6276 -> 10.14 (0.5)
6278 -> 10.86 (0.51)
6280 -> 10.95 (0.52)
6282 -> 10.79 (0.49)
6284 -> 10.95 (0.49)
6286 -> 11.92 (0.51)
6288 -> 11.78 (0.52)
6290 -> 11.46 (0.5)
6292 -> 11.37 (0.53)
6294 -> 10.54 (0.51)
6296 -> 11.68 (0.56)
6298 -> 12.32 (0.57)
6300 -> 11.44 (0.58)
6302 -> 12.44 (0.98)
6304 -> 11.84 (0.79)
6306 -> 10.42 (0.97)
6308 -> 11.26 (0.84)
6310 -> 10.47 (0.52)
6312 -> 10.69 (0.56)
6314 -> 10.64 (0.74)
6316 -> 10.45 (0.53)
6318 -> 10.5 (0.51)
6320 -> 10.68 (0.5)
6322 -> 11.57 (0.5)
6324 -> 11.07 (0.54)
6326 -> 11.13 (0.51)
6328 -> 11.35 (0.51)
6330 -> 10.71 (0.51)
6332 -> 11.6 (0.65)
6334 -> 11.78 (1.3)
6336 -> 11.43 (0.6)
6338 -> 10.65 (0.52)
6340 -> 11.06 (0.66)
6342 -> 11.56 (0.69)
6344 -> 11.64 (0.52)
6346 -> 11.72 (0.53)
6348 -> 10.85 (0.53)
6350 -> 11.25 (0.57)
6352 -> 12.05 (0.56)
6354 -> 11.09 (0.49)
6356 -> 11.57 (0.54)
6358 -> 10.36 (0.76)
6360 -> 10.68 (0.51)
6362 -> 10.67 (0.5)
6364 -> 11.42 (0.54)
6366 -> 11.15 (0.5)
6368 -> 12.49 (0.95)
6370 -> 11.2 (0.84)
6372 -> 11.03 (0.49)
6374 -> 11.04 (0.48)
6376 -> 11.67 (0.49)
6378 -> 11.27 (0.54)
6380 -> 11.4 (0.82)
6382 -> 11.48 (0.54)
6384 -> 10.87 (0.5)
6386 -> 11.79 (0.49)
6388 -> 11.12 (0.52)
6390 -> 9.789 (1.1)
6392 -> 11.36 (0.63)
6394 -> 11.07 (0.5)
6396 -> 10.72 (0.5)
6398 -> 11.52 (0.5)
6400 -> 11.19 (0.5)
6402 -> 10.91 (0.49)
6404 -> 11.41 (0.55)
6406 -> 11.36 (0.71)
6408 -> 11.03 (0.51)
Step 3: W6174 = 13.3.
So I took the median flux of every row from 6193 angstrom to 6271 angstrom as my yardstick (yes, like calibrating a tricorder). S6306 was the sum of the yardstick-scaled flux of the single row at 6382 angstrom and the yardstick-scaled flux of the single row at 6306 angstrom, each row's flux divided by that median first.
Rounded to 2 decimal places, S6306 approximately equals 2.09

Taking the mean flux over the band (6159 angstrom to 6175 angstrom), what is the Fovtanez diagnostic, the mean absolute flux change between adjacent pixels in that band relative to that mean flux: 0.070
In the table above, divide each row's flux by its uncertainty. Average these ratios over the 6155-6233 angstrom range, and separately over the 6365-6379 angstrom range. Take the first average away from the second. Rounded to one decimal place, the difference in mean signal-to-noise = -1.9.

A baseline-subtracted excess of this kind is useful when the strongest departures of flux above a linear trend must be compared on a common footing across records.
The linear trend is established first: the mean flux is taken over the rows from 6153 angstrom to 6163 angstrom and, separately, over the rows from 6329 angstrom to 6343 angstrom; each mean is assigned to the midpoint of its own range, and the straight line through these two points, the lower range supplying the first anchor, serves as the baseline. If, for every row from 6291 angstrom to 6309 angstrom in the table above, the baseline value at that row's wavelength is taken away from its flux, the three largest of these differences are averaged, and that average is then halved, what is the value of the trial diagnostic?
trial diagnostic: 0.5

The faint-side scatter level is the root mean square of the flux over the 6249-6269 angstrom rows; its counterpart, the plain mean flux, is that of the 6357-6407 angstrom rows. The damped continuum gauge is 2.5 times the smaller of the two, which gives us 25.7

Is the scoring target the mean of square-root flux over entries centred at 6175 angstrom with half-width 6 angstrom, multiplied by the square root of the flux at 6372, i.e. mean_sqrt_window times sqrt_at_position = 11.1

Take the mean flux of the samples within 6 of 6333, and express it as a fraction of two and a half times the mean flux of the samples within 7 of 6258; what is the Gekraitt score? 0.442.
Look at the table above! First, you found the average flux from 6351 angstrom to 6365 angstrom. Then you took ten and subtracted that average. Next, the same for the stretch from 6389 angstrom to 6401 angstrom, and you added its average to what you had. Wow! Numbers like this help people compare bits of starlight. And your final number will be 9.8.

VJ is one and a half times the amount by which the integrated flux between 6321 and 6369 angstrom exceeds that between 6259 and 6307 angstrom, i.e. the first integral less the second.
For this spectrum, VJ 13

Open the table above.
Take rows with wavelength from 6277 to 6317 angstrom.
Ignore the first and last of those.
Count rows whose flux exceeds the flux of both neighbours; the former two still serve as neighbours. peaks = 6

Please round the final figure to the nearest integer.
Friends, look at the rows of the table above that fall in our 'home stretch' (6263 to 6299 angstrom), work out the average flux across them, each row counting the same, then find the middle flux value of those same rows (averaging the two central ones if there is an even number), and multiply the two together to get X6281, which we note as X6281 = 121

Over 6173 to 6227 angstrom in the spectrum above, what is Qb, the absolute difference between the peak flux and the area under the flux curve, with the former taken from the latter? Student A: 570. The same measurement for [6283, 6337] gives 595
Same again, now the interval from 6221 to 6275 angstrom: 553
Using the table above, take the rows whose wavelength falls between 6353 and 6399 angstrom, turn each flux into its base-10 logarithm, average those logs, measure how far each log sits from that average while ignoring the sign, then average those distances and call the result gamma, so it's 0.0148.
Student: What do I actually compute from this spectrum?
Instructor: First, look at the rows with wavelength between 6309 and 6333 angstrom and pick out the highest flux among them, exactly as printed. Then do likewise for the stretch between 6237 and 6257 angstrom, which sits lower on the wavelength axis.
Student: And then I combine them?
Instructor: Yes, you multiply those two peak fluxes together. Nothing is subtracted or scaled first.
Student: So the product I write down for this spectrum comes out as 130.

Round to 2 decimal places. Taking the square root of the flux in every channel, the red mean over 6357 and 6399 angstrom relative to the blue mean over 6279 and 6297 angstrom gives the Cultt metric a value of 0.99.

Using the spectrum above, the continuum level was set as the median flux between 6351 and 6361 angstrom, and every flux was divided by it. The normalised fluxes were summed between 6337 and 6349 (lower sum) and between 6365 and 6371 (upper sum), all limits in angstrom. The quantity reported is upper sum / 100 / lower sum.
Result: 0.0052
